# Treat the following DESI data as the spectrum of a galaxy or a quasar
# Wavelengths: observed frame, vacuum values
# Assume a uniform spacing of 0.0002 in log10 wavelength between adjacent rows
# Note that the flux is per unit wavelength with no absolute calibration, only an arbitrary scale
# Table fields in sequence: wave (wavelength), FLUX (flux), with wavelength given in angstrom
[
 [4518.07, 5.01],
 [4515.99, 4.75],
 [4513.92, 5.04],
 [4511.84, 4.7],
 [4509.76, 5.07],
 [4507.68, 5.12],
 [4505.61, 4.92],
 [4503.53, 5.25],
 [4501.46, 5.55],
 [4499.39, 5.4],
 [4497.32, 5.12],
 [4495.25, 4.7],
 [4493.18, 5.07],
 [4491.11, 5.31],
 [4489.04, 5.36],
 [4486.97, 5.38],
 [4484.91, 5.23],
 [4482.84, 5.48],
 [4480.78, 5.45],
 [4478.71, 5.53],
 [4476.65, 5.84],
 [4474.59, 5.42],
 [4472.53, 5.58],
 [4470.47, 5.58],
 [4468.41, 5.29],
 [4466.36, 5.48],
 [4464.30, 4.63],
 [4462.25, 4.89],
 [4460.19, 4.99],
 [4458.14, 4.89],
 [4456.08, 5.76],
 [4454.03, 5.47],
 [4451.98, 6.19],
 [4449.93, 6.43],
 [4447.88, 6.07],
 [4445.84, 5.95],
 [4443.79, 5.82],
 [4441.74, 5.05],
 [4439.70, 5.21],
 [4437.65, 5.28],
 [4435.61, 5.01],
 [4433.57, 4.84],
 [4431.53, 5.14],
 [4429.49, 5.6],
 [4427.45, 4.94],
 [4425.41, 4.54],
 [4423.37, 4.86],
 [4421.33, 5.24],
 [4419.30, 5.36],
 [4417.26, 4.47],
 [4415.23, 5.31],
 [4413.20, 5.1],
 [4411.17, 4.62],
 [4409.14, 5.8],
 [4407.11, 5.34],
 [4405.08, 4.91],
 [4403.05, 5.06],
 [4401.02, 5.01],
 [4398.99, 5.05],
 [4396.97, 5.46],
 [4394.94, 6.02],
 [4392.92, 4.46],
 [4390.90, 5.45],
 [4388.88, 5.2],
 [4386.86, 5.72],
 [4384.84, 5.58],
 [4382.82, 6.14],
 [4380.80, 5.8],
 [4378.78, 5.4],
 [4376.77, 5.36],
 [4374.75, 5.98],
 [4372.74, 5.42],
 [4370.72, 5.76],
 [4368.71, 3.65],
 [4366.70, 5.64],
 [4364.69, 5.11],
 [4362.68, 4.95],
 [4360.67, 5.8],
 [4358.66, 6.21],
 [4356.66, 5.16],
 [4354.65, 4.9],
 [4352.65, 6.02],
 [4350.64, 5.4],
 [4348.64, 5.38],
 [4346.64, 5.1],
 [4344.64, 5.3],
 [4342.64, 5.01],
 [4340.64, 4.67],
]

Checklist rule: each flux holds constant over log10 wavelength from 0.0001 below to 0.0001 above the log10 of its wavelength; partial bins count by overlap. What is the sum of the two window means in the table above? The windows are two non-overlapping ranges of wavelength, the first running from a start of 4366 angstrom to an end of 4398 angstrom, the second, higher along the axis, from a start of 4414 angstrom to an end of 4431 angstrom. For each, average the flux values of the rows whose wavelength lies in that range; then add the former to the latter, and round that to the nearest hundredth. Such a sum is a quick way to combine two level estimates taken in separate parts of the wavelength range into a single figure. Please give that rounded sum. 10.48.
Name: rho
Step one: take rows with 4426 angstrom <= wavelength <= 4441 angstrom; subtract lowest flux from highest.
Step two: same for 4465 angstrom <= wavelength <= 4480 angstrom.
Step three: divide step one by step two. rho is 1.38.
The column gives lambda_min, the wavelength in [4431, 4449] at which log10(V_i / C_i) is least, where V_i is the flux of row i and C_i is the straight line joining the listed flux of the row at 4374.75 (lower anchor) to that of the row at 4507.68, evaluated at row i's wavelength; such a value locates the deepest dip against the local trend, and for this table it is 4433.57 angstrom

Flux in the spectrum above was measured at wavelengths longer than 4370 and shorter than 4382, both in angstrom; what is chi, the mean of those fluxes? 5.62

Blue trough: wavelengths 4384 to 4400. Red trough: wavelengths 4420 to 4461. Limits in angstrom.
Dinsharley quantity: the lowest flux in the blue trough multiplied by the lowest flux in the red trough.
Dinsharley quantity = 20.2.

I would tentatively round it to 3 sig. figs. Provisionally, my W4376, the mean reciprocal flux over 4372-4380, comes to 0.181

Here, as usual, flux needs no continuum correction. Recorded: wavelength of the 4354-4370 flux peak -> 4358.66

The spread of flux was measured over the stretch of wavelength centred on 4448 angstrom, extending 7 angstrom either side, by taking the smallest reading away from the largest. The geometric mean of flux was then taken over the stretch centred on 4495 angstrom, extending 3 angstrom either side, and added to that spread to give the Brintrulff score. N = 6.3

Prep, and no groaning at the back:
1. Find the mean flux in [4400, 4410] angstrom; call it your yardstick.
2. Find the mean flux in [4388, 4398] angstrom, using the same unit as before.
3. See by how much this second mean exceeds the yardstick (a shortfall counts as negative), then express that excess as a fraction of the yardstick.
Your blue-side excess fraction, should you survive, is 0.02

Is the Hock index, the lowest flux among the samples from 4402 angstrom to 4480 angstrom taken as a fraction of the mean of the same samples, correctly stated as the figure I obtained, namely 0.843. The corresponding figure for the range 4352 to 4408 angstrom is 0.679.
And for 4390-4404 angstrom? 0.855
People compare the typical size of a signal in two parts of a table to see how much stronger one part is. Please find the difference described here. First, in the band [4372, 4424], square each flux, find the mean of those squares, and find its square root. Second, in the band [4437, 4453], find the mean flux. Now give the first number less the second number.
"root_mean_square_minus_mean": -0.4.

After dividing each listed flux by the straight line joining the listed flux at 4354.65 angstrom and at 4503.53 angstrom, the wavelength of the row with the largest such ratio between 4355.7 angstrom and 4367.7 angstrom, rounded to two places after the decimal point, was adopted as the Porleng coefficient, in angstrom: 4358.66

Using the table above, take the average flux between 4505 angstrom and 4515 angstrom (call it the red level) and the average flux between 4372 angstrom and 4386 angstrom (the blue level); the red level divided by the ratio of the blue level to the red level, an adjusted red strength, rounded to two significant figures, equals 4.4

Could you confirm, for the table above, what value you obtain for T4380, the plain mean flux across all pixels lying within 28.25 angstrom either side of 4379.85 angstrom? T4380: 5.38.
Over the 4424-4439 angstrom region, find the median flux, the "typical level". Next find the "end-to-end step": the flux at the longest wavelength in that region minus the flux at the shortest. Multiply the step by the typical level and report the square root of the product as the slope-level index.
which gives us 1.93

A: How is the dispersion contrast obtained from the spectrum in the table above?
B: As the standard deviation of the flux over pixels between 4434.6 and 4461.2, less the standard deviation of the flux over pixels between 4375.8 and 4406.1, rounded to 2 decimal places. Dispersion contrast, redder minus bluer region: 0.07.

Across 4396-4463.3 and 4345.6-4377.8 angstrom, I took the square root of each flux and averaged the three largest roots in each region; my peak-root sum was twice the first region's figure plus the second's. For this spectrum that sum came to 7.46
